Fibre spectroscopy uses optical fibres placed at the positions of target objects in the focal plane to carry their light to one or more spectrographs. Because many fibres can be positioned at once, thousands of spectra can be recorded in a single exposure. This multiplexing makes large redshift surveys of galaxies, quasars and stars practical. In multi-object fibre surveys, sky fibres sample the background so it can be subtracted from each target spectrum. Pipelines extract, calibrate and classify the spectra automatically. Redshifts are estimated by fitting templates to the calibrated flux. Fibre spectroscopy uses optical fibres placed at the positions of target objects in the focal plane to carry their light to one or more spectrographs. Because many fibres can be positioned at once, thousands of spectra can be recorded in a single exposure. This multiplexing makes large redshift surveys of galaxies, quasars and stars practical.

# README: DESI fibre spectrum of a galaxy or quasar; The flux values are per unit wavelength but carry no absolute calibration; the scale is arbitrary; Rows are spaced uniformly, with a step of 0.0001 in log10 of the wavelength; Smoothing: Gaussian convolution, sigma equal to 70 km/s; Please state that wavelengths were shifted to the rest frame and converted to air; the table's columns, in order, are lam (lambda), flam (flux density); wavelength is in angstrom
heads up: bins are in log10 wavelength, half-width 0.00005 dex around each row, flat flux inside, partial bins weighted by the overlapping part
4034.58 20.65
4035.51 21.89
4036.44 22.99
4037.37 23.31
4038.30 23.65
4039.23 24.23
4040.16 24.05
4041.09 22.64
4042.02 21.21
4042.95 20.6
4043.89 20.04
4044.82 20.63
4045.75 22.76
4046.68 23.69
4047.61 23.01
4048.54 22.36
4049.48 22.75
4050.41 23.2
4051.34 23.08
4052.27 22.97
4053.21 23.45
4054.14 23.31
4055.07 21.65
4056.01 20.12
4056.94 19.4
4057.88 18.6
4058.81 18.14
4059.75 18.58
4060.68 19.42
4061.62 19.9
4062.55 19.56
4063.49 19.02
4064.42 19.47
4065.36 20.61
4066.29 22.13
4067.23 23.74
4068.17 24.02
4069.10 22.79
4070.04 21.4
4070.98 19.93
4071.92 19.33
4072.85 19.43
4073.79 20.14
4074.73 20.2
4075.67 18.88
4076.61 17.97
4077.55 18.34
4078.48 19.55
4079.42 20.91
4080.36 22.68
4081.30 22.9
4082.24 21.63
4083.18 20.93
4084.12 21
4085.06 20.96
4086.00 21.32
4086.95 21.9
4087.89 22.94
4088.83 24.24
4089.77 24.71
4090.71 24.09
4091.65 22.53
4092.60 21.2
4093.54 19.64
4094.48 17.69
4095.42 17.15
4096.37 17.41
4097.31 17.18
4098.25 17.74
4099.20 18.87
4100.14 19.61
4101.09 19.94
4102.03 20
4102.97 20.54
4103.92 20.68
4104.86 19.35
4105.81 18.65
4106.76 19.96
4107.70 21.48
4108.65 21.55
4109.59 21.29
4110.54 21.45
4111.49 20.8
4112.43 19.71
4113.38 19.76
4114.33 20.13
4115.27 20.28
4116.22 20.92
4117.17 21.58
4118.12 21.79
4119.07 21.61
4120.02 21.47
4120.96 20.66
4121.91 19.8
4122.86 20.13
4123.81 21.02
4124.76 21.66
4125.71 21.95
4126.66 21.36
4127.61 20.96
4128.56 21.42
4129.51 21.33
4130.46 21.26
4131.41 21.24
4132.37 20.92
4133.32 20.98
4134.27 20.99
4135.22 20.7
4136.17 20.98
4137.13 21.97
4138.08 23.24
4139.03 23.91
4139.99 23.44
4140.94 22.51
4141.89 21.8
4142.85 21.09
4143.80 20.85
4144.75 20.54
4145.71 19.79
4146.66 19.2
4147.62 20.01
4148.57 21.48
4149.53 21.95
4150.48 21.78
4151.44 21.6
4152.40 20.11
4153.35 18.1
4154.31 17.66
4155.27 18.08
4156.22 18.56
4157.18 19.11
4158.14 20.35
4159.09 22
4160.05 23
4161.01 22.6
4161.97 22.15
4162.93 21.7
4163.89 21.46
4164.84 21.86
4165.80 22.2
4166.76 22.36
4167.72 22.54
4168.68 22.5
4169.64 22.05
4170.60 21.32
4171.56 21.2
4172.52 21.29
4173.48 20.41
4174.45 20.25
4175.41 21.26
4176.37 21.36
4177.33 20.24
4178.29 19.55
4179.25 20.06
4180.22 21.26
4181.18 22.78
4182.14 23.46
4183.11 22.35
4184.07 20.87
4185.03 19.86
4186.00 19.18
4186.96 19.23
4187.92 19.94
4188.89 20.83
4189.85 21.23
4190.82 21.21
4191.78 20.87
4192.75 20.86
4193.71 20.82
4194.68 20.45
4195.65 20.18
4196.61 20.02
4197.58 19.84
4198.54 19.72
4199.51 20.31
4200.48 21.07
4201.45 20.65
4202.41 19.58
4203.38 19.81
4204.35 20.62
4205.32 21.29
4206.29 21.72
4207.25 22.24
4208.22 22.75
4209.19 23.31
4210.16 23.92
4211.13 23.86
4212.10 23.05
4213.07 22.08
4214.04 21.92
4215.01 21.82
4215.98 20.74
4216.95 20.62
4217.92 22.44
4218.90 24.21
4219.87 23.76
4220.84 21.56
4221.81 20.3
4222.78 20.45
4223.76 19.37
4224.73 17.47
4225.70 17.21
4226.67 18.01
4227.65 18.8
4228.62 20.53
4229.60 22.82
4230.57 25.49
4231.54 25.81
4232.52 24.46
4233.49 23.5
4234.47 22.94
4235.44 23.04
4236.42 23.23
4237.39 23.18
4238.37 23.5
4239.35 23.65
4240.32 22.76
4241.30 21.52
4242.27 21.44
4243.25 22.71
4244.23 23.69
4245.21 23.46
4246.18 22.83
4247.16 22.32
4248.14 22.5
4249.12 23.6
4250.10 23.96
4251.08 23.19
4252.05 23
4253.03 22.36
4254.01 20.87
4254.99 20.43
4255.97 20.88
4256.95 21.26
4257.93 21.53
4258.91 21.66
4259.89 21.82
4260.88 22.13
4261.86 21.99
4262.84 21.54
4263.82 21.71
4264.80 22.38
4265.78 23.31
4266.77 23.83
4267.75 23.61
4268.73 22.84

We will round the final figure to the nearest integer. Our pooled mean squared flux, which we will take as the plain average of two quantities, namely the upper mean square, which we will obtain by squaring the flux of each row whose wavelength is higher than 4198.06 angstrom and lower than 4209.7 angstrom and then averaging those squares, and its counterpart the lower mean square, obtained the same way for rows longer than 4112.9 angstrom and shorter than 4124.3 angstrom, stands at 439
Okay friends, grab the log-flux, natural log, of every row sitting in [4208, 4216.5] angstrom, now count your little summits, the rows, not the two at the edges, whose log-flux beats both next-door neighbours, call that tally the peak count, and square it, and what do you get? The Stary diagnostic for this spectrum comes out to 1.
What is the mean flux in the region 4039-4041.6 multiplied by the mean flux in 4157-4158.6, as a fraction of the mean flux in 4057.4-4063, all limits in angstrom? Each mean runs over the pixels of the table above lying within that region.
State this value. 24.5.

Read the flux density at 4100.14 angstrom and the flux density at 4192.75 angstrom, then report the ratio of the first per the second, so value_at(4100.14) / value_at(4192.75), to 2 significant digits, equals 0.94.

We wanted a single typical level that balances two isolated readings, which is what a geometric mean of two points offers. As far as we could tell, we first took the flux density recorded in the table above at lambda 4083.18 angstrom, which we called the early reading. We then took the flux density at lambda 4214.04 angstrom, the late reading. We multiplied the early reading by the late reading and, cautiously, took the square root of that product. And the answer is 21.4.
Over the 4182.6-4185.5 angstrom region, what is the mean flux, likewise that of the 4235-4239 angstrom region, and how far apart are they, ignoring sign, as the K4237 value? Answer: 2.2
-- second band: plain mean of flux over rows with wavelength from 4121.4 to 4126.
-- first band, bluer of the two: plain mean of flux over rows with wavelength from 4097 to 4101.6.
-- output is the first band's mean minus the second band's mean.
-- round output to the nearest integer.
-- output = -2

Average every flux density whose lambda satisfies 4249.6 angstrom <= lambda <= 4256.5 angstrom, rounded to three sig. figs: 22.1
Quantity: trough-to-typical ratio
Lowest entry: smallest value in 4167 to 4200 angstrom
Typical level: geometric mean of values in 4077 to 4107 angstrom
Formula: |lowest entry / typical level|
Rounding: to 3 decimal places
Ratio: 0.940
